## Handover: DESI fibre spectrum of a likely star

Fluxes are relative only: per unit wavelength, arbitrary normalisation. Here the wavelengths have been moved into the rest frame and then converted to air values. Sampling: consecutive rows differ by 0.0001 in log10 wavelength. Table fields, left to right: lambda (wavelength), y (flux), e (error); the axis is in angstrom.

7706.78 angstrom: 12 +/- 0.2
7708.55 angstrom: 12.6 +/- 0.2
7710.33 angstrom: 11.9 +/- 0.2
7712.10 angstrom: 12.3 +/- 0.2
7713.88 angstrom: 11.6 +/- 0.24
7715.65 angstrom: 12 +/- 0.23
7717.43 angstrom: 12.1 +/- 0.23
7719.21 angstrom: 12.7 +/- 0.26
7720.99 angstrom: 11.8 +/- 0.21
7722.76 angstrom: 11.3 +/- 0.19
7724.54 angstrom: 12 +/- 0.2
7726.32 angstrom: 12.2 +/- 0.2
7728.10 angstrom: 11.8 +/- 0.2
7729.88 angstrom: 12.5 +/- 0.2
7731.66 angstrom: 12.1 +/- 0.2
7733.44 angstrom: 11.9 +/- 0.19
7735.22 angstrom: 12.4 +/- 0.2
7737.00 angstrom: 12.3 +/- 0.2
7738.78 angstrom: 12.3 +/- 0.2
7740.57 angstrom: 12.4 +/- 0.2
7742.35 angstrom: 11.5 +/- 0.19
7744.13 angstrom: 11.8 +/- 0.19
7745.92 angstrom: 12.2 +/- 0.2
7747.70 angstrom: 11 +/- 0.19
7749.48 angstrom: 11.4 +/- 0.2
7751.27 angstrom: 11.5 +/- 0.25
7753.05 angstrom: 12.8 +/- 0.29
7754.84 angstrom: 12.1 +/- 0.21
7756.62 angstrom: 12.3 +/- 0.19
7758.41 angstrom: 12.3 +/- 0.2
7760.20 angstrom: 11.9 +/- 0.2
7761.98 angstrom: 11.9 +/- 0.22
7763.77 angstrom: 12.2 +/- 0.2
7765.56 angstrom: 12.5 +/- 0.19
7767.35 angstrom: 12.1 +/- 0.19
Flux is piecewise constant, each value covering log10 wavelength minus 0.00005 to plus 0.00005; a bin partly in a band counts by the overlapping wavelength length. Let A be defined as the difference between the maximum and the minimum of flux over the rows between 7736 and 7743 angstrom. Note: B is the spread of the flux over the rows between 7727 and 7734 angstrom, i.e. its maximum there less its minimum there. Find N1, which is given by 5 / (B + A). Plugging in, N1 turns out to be 3.1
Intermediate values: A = 0.9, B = 0.7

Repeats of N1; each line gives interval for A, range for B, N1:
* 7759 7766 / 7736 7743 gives 3.3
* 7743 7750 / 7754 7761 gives 3.1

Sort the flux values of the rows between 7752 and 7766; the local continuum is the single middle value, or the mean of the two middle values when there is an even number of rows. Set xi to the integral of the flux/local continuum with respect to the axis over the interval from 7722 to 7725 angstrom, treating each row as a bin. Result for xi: 3 angstrom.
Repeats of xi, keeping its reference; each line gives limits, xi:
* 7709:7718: 9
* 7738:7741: 3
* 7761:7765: 4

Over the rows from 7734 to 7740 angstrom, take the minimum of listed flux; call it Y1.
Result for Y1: 12.3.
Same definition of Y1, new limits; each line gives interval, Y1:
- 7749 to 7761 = 11.4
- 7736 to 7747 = 11.5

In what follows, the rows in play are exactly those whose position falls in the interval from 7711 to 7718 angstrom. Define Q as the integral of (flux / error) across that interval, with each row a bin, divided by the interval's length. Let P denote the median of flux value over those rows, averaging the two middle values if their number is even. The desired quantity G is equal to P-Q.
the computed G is -41.9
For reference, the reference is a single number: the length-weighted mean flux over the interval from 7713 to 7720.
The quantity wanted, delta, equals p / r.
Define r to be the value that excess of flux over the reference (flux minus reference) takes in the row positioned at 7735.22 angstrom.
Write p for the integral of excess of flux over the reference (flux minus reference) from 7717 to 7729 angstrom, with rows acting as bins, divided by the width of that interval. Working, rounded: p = -0.11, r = 0.3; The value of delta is 0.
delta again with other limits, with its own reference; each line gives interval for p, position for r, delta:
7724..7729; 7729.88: 0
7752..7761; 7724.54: -2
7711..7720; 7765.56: 0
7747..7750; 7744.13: 3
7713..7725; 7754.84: -23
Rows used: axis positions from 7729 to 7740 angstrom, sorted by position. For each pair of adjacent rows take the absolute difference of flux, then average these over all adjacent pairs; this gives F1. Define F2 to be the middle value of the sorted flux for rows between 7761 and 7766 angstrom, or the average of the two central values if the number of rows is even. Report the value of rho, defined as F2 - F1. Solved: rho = 12.0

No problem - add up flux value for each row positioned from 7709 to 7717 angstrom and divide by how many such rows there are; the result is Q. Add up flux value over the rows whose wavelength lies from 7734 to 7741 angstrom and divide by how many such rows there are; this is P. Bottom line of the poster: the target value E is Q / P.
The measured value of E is 0.97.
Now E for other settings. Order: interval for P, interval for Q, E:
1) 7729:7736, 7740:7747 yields 0.98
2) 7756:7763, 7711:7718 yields 0.99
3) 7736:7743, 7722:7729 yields 0.98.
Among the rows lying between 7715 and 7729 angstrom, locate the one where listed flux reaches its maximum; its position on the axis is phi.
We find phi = 7719.21 angstrom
